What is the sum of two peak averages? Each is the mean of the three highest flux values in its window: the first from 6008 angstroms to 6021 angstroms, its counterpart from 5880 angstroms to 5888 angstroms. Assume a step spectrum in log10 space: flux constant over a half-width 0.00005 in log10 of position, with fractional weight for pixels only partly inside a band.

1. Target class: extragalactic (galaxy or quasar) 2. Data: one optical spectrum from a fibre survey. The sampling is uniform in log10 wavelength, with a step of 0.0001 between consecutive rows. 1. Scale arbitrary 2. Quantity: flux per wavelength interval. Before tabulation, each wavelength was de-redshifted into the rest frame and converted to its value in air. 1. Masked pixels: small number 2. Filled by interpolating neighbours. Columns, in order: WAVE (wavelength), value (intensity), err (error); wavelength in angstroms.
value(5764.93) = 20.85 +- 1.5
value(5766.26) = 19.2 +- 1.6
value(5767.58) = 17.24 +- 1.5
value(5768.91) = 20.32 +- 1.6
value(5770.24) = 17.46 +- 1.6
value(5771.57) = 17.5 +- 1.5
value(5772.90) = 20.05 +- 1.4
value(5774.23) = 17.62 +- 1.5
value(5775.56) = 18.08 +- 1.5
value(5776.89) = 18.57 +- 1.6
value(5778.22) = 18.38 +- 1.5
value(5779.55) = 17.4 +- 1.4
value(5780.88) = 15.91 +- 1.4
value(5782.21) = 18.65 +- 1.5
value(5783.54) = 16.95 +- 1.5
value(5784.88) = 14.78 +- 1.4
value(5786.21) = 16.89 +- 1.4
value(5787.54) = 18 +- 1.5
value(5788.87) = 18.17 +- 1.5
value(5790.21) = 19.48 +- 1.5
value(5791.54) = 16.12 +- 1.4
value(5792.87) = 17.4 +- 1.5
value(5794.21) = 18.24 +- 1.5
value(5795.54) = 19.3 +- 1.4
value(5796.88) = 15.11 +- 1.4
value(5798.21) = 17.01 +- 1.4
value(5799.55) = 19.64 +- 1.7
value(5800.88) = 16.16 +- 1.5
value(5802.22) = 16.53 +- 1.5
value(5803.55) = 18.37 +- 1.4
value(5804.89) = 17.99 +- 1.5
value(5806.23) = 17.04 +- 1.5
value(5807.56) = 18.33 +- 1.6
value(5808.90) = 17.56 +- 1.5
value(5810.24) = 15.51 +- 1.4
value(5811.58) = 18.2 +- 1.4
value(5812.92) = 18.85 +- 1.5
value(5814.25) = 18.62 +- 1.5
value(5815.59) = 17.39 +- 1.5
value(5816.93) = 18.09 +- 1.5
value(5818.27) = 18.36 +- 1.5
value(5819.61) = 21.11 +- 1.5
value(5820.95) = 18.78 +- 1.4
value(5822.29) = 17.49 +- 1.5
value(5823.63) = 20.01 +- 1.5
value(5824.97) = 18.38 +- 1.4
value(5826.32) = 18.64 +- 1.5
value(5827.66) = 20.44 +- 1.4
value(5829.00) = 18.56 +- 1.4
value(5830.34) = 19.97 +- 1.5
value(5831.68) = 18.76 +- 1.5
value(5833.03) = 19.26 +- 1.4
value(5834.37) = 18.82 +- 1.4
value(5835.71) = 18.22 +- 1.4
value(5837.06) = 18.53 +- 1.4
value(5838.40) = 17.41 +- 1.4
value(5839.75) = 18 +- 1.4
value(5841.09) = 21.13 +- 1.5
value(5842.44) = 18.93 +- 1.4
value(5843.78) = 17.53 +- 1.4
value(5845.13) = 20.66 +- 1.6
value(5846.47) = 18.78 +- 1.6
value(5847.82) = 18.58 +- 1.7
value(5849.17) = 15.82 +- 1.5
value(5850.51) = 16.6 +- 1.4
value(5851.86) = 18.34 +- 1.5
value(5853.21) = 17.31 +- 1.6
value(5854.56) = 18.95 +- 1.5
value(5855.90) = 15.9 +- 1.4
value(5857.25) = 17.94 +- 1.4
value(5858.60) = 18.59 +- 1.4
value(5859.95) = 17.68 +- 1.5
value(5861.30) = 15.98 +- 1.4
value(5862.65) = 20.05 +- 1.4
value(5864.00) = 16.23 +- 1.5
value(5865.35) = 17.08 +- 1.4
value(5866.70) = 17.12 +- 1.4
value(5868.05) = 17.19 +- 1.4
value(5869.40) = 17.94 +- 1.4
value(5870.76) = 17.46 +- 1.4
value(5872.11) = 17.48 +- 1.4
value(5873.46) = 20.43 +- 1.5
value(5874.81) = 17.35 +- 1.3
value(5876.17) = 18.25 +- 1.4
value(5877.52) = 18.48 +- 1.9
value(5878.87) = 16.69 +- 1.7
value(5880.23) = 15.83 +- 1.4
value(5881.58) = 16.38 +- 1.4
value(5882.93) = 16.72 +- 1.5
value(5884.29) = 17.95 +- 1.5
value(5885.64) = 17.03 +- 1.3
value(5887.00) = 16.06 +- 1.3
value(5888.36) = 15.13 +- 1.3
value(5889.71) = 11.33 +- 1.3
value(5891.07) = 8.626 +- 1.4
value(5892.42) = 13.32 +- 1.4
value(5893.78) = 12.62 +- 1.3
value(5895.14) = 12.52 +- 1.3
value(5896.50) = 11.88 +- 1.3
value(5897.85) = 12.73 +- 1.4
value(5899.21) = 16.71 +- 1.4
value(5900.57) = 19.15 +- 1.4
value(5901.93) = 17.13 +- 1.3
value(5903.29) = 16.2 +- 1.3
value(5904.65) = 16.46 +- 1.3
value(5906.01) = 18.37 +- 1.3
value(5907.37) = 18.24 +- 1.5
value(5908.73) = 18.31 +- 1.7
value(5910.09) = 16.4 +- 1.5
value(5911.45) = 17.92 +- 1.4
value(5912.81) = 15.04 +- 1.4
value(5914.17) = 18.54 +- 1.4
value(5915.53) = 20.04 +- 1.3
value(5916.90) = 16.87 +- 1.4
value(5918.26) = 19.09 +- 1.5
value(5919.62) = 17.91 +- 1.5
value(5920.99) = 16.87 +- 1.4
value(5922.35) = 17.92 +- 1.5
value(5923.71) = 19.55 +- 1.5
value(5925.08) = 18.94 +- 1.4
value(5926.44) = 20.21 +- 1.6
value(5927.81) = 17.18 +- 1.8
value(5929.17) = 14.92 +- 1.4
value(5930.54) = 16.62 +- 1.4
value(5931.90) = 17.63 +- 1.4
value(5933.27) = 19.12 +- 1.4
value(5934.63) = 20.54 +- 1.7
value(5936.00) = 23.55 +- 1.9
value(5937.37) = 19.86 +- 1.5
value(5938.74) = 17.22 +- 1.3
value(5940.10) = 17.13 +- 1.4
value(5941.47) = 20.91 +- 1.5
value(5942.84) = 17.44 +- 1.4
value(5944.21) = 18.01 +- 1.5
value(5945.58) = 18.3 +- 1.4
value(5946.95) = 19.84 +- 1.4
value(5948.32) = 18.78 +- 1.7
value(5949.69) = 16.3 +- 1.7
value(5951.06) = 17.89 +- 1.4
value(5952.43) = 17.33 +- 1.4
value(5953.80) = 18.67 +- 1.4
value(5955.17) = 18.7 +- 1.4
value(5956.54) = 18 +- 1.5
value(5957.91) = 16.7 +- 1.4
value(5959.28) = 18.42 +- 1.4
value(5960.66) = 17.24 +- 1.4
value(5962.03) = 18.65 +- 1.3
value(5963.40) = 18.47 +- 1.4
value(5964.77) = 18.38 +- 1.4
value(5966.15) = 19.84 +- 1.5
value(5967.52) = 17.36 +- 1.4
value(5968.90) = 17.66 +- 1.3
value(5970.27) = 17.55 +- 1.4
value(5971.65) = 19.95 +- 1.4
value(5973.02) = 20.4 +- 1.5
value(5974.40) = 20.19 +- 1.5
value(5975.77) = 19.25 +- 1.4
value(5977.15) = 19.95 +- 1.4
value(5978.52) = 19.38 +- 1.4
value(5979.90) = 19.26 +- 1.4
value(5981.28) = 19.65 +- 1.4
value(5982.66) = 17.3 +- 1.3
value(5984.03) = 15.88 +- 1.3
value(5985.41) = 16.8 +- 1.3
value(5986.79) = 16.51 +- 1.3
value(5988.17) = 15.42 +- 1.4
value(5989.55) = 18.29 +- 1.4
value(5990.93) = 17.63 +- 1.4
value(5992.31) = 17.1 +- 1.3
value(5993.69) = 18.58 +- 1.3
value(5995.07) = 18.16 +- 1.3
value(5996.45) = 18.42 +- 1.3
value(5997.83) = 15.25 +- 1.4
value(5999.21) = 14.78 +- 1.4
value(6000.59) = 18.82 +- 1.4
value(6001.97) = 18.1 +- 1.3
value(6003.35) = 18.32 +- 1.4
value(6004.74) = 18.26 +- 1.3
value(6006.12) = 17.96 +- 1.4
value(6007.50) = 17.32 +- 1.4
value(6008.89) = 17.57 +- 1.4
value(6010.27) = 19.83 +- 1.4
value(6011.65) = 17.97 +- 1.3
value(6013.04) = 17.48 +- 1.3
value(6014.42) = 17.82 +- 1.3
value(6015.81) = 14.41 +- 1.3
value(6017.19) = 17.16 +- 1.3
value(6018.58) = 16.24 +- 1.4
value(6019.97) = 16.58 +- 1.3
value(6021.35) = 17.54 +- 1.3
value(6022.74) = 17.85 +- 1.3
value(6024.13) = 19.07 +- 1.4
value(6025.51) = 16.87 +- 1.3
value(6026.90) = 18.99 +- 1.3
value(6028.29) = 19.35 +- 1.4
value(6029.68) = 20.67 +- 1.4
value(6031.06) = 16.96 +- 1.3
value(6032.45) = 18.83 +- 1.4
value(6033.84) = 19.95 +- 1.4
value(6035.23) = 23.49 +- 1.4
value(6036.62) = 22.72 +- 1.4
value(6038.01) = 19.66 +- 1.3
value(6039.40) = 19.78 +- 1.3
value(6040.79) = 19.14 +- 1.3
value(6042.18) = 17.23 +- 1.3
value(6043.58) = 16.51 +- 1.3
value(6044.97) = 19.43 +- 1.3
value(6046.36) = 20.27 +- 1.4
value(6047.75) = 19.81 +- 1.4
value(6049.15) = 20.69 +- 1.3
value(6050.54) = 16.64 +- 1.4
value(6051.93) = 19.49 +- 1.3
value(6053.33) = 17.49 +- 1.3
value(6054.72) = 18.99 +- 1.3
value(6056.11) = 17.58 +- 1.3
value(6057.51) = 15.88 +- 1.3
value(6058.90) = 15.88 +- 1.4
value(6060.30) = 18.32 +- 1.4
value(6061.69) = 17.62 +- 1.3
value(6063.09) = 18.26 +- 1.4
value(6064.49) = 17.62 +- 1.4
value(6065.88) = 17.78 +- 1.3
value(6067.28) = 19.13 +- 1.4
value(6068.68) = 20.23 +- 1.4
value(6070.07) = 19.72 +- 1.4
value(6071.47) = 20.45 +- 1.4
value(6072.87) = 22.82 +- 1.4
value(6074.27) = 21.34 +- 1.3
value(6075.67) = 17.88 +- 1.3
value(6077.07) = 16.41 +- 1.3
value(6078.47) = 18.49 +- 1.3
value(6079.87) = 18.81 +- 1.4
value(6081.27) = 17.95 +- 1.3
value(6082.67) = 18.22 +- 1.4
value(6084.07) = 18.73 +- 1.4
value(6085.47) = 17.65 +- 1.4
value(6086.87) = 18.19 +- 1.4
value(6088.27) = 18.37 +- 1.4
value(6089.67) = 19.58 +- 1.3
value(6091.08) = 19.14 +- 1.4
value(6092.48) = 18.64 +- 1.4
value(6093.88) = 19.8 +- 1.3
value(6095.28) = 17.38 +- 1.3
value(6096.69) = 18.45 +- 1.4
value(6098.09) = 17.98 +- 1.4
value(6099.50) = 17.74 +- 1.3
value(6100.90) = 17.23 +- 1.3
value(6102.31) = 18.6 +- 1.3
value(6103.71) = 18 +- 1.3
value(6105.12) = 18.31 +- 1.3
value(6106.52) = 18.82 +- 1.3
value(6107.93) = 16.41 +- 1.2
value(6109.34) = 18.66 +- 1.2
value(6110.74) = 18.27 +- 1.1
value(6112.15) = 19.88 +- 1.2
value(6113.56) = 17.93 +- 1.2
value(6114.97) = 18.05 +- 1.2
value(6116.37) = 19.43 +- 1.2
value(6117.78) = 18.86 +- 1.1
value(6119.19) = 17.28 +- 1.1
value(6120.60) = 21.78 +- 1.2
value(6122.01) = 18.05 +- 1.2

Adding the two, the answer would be 35.8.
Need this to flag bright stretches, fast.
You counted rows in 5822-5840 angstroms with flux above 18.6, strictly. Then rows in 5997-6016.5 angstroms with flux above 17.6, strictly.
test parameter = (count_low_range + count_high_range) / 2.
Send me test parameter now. 7.5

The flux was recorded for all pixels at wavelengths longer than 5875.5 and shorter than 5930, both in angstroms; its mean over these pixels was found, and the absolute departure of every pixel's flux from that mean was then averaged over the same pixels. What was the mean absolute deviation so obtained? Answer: 1.9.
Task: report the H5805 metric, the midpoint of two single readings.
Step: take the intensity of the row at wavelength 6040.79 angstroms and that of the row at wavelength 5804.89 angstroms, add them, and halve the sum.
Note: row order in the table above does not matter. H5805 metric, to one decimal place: 18.6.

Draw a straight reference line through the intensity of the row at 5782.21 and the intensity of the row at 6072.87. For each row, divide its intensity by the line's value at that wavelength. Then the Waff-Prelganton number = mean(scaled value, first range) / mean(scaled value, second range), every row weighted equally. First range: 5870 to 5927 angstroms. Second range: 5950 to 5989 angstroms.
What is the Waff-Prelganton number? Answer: 0.96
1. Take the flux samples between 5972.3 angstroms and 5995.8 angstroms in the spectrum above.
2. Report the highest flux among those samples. 20.4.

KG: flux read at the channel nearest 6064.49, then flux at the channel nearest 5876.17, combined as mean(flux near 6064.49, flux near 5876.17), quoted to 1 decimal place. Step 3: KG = 17.9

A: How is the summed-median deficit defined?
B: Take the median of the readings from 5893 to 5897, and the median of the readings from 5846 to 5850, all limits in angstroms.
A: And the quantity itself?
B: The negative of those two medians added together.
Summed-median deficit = -31.1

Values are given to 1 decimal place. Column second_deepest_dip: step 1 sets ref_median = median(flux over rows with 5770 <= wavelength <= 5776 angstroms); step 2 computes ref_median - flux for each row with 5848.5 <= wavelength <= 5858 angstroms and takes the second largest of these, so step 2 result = 1.7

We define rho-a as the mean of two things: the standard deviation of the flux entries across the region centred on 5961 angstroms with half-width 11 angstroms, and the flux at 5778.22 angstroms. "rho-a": 9.6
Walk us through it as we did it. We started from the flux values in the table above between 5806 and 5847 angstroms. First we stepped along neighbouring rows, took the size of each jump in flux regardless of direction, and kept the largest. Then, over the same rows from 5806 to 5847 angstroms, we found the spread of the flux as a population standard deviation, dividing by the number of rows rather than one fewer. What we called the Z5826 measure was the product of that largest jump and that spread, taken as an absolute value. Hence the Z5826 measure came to 3.7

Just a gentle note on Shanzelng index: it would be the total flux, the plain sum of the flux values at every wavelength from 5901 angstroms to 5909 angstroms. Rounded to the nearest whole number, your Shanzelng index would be 105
